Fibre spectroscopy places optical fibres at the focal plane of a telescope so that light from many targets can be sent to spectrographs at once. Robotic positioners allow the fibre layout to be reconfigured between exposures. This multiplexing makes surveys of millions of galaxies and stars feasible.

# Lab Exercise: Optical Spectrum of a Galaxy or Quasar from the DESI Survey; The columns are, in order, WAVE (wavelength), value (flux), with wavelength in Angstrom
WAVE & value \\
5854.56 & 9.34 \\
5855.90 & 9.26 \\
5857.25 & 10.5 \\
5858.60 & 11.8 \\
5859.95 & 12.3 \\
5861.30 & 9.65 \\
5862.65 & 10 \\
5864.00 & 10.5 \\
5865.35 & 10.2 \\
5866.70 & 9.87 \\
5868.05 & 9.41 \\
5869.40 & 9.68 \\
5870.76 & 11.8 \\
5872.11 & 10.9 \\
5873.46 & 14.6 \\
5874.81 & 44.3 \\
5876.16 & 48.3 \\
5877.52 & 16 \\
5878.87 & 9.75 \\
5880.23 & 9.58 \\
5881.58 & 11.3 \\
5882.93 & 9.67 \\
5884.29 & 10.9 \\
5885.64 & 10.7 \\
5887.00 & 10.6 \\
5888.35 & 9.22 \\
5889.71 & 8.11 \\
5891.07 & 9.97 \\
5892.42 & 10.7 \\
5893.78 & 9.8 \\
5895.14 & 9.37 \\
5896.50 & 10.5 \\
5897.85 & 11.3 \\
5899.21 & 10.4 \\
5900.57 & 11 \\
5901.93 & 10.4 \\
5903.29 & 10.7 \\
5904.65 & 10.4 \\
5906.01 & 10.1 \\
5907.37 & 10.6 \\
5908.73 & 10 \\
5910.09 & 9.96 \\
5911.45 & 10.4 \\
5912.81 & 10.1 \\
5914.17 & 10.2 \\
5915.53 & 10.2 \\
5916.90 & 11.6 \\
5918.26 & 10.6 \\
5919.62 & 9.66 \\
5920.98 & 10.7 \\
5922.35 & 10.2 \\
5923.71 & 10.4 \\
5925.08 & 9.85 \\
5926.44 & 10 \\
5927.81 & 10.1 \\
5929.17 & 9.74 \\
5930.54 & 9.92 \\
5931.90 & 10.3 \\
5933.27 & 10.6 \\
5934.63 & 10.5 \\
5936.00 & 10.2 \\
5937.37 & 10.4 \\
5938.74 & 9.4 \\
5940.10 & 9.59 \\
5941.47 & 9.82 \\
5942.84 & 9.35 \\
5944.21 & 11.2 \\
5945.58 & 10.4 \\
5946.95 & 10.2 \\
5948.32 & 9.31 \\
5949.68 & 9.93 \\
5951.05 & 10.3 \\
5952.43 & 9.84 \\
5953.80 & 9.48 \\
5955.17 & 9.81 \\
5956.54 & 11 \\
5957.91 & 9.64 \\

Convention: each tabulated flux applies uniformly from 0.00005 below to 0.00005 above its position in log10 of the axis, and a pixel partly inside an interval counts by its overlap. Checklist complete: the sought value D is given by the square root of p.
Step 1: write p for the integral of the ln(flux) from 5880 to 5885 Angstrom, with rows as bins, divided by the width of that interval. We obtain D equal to 1.53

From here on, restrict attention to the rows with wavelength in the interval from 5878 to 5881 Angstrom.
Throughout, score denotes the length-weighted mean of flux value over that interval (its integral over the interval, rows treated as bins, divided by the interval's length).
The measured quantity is 10.1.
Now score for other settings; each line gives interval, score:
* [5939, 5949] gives 10.0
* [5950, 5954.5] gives 9.9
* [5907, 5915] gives 10.2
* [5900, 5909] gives 10.5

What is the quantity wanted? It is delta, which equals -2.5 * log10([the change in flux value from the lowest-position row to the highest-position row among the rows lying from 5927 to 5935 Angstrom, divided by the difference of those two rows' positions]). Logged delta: 3.1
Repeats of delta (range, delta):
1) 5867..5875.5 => -1.8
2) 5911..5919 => 3.8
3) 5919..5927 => 3.3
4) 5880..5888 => 2.1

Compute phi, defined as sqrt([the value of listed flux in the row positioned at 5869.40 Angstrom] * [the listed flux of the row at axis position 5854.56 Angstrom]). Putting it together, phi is 9.5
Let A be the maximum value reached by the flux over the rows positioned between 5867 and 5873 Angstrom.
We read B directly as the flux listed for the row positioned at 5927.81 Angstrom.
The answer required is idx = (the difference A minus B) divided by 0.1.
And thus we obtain 17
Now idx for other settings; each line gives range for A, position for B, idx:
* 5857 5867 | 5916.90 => 7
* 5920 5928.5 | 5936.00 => 5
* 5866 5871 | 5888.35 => 26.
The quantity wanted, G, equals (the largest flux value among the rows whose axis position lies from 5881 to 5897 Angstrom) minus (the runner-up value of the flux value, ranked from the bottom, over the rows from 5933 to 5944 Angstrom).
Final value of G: 1.9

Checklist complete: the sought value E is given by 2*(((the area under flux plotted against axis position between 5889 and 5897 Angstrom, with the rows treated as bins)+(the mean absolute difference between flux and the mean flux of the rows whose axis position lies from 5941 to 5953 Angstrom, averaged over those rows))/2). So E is 78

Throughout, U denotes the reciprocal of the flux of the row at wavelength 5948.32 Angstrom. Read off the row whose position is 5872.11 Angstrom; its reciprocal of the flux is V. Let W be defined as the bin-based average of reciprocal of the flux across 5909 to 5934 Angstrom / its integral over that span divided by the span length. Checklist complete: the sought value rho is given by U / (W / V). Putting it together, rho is 0.101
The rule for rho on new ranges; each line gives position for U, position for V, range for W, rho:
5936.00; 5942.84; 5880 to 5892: 0.104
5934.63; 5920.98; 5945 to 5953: 0.089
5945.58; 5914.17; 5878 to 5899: 0.095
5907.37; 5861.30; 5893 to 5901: 0.101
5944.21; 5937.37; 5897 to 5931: 0.089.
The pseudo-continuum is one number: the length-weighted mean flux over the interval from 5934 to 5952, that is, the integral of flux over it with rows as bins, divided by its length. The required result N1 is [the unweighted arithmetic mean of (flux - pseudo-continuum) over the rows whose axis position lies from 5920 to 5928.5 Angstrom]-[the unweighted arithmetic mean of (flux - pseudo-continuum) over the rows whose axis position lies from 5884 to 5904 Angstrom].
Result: -0.04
